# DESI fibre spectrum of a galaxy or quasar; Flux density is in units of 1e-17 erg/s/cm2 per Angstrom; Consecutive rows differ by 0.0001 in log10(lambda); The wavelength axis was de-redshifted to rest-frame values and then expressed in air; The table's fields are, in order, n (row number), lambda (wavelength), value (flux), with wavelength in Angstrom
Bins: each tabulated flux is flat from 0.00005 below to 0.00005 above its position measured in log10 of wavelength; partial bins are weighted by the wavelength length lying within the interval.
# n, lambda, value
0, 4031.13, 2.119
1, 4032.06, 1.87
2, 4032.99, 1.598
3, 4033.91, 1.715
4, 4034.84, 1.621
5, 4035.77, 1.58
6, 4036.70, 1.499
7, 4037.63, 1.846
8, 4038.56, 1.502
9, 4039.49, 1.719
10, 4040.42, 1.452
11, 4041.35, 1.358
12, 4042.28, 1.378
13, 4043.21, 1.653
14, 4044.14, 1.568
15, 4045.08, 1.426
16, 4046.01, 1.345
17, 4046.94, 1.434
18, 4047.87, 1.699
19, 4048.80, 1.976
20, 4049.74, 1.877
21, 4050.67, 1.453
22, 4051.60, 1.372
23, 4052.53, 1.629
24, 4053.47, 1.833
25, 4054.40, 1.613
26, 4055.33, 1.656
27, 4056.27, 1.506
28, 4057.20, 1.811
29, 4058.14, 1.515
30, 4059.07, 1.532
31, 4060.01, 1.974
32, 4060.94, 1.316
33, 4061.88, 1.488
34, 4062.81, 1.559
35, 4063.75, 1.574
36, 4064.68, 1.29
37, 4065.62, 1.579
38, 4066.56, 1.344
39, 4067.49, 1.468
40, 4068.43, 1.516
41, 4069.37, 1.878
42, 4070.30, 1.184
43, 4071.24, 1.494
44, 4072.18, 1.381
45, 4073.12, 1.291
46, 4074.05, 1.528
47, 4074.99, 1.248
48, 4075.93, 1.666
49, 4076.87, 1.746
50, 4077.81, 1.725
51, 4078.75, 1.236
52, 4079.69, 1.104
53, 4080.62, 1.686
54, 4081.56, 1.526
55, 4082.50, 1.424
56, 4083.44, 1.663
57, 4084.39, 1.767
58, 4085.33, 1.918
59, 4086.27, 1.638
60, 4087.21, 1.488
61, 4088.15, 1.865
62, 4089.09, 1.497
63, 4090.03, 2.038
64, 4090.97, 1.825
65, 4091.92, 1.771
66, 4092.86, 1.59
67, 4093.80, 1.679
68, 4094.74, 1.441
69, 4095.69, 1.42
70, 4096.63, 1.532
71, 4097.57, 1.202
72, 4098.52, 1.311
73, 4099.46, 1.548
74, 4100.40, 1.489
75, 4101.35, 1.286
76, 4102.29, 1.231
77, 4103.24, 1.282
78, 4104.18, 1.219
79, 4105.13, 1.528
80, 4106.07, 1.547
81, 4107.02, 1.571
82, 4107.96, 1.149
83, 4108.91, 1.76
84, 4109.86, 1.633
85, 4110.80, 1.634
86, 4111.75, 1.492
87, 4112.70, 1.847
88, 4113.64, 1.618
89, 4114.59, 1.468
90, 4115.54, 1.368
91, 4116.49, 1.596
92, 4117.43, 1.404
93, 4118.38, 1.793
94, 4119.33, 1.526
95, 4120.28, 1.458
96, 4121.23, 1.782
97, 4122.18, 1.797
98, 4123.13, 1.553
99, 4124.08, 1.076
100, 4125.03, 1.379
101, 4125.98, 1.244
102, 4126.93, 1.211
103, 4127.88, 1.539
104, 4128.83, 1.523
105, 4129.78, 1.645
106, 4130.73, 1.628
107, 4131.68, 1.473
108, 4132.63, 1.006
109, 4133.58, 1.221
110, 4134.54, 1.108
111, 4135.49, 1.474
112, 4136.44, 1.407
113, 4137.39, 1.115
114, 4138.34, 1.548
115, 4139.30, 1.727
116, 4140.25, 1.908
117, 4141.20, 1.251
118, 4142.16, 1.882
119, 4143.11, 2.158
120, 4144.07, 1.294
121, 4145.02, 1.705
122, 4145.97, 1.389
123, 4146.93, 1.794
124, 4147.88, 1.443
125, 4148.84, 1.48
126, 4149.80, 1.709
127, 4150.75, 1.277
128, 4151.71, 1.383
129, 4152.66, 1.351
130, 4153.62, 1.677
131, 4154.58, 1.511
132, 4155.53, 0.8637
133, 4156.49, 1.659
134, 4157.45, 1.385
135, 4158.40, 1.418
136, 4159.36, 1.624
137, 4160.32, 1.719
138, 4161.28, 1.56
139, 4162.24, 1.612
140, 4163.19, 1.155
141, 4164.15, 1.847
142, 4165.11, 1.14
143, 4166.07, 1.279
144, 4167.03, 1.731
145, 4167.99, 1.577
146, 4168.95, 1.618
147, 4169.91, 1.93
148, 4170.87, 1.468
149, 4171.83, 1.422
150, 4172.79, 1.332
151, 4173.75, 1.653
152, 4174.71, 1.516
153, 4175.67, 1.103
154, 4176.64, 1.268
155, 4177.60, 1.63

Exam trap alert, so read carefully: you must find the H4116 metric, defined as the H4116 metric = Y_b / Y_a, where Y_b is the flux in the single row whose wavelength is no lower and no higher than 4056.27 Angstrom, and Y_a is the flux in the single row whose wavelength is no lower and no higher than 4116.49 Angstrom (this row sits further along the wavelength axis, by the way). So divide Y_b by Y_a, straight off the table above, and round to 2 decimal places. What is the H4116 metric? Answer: 0.94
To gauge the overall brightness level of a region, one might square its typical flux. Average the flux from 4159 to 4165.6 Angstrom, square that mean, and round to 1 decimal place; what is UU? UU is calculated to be 2.3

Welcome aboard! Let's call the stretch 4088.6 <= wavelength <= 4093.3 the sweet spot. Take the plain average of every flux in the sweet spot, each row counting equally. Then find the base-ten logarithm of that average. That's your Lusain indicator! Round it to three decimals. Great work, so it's 0.242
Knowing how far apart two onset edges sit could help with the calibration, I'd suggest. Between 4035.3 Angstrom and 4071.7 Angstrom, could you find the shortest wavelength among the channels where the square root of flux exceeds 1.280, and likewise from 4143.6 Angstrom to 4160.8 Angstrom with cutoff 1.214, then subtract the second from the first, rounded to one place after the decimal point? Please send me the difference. -107.4 Angstrom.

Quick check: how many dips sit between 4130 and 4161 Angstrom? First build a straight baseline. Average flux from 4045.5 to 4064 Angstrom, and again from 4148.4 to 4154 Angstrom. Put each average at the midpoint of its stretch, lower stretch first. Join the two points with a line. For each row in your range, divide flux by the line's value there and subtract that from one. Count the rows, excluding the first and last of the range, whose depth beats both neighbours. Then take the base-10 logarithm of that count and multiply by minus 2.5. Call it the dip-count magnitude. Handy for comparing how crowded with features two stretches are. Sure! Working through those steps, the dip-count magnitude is -2.6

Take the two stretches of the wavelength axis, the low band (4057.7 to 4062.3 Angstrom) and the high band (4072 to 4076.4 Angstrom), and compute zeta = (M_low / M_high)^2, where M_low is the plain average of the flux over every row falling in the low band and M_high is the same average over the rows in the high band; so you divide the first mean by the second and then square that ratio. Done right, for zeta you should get 1.21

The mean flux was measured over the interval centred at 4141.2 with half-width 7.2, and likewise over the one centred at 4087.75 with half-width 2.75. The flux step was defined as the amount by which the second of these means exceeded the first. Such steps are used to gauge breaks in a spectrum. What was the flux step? 0.2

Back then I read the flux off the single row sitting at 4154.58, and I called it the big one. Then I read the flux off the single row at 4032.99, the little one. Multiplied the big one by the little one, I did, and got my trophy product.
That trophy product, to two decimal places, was 2.41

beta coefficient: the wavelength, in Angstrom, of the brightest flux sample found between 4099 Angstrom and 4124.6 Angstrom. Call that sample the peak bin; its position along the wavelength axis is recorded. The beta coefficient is 4112.70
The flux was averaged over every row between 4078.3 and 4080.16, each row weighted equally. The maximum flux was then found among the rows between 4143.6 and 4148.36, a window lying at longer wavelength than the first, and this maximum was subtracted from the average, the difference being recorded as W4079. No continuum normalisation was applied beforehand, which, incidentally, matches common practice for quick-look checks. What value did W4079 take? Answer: -0.6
